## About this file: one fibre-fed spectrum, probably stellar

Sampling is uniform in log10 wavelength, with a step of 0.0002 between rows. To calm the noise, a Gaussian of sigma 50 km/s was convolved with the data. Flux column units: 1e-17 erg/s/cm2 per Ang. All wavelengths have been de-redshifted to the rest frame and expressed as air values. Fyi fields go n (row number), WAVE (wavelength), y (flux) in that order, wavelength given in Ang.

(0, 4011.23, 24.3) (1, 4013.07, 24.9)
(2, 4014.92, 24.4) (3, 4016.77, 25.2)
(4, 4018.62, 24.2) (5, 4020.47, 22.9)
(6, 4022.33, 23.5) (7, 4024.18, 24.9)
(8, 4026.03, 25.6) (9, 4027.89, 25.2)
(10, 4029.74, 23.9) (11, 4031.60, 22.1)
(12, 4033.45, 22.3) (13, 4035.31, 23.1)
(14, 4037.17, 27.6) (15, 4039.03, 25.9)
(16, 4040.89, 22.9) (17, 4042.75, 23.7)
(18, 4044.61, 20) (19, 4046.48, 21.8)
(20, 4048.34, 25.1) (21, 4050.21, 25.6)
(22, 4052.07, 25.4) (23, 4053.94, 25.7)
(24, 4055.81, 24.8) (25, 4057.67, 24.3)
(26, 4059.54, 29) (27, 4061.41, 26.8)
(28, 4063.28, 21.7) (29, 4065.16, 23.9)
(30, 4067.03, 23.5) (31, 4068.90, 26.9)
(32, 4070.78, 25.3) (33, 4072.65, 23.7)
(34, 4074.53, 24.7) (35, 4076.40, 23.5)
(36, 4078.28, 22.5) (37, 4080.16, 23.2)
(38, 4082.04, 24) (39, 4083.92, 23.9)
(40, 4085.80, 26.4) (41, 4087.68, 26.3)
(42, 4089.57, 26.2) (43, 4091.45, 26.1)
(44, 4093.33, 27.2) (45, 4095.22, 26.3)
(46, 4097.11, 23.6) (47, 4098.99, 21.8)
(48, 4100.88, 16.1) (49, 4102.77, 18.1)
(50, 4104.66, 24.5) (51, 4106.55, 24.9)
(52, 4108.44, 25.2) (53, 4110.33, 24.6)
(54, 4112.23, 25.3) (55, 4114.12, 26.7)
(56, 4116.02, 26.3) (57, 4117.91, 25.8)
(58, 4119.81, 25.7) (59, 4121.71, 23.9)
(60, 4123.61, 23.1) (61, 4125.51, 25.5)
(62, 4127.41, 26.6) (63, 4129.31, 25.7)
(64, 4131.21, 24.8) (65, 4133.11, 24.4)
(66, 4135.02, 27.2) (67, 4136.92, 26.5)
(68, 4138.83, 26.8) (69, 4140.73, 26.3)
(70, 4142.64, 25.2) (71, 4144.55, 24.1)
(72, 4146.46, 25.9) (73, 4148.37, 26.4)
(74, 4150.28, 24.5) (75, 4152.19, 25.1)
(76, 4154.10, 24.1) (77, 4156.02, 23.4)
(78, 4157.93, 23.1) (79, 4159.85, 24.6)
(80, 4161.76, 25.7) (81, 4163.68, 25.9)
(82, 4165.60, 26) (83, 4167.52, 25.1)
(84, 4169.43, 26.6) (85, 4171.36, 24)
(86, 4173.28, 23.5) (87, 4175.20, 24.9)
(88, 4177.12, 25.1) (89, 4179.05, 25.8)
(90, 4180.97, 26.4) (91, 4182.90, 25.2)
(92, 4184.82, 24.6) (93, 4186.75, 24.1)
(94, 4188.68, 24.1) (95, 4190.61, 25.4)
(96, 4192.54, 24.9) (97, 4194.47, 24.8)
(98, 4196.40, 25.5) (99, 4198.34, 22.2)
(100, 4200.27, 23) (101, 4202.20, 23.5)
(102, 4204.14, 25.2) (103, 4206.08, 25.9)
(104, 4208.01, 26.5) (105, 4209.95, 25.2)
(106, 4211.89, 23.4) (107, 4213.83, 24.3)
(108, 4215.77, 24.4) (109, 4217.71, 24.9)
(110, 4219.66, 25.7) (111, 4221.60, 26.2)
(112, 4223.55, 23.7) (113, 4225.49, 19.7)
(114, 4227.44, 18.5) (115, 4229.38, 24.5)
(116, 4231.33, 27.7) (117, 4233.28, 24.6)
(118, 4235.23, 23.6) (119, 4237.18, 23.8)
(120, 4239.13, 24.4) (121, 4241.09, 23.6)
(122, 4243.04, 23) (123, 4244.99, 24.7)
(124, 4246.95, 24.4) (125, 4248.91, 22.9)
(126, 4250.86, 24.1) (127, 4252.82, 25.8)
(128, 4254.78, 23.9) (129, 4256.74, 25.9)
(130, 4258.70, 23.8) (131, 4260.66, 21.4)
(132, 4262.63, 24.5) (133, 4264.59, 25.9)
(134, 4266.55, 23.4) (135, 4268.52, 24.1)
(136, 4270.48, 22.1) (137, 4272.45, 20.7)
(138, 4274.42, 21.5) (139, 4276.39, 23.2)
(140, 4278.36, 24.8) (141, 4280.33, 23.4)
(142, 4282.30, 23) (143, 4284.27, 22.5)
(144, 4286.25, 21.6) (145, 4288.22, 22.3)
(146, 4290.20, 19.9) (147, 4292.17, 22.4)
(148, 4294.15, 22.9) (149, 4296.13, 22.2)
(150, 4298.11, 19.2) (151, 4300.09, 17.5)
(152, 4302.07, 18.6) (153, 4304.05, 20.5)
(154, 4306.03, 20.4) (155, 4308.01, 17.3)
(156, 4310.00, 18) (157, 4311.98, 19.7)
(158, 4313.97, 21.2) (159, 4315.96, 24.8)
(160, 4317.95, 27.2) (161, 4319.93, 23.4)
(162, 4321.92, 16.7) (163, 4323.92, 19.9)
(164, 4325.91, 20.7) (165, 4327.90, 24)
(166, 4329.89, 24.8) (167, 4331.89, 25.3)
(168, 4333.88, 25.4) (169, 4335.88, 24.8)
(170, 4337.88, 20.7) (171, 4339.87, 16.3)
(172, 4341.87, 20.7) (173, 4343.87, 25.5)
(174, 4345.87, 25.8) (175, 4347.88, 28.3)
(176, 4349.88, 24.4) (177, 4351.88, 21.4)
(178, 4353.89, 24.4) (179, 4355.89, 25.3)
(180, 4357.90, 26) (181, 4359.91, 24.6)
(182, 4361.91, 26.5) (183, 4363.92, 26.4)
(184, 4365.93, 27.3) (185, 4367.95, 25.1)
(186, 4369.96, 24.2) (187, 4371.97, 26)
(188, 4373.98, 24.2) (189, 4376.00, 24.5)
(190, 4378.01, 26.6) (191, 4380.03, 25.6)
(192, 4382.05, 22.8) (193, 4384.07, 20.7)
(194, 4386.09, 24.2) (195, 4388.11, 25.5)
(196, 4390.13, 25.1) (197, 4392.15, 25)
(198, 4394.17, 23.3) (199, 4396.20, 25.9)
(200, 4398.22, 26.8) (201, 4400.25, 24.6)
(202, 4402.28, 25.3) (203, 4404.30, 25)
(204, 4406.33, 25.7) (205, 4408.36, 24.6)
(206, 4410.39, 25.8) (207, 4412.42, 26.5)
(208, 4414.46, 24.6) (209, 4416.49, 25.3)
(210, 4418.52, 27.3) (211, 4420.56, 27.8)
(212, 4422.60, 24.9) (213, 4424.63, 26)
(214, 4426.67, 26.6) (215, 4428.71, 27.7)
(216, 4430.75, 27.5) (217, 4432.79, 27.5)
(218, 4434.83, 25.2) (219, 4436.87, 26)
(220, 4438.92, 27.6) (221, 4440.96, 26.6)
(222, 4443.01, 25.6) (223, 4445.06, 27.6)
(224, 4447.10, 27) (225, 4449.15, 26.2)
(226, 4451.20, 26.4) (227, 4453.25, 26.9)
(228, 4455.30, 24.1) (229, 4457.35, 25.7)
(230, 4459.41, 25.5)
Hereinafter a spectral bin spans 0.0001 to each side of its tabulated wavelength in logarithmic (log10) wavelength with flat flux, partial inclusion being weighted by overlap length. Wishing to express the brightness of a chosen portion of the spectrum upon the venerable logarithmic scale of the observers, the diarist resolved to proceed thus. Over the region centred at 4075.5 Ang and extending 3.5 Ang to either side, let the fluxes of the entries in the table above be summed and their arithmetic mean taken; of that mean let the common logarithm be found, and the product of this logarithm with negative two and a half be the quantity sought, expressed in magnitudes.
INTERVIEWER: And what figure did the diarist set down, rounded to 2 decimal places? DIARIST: -3.43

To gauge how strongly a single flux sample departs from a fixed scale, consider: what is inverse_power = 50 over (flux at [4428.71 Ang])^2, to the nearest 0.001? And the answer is 0.065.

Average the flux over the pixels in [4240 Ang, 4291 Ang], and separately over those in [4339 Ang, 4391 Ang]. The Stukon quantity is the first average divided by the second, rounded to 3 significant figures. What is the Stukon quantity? 0.951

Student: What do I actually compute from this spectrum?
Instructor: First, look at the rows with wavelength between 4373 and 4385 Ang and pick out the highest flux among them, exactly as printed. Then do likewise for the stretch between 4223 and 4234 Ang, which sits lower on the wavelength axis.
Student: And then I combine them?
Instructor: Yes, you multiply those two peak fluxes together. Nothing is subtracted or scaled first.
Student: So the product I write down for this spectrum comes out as 737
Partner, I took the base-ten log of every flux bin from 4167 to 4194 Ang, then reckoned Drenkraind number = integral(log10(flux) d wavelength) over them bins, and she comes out 37.7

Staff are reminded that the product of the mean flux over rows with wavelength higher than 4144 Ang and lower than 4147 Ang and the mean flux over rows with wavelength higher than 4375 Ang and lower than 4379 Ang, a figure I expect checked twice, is 639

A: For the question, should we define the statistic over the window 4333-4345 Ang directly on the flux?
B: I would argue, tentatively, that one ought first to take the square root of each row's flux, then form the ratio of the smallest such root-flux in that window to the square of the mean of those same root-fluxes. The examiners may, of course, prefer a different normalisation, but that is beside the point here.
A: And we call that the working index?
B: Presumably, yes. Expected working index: 0.183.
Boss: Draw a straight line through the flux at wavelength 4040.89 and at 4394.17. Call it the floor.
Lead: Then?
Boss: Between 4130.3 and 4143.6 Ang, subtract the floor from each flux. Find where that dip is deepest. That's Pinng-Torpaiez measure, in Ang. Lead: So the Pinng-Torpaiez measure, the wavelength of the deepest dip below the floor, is 4133.11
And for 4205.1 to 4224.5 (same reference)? 4211.89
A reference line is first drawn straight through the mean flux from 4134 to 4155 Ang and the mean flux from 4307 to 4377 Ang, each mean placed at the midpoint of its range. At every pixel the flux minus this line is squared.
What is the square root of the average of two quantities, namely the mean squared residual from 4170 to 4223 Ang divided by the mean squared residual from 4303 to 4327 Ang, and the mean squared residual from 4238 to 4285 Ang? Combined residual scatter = 1.1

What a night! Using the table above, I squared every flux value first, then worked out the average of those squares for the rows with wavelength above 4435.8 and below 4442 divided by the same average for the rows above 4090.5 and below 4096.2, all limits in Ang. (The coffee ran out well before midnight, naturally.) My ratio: 1.02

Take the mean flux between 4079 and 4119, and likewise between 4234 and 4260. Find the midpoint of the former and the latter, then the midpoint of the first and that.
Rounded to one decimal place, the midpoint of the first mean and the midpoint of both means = 24.3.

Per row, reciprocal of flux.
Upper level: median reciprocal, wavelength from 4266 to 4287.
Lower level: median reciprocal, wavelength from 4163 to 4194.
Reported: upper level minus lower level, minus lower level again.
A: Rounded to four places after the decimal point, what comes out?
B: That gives -0.0362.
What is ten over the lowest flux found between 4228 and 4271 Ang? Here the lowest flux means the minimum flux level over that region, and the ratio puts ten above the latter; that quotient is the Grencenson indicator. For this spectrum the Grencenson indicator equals 0.47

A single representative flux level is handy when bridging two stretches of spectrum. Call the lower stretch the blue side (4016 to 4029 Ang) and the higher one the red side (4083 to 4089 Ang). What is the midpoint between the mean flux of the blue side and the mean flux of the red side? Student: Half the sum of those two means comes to 25.0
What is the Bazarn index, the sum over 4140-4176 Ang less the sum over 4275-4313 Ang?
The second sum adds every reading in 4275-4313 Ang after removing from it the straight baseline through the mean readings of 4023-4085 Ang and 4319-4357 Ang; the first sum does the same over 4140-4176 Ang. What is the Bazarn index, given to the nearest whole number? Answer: 63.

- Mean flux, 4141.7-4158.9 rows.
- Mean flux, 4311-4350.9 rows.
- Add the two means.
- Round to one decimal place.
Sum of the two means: 47.6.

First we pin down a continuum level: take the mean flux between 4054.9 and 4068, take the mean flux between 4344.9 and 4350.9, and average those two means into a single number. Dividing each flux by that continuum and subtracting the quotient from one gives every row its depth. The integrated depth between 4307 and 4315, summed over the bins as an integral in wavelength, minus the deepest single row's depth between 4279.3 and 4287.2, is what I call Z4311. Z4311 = 1.9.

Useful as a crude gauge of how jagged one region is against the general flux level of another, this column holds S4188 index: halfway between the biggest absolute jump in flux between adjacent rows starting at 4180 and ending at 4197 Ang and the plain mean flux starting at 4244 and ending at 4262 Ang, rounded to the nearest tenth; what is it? 12.7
